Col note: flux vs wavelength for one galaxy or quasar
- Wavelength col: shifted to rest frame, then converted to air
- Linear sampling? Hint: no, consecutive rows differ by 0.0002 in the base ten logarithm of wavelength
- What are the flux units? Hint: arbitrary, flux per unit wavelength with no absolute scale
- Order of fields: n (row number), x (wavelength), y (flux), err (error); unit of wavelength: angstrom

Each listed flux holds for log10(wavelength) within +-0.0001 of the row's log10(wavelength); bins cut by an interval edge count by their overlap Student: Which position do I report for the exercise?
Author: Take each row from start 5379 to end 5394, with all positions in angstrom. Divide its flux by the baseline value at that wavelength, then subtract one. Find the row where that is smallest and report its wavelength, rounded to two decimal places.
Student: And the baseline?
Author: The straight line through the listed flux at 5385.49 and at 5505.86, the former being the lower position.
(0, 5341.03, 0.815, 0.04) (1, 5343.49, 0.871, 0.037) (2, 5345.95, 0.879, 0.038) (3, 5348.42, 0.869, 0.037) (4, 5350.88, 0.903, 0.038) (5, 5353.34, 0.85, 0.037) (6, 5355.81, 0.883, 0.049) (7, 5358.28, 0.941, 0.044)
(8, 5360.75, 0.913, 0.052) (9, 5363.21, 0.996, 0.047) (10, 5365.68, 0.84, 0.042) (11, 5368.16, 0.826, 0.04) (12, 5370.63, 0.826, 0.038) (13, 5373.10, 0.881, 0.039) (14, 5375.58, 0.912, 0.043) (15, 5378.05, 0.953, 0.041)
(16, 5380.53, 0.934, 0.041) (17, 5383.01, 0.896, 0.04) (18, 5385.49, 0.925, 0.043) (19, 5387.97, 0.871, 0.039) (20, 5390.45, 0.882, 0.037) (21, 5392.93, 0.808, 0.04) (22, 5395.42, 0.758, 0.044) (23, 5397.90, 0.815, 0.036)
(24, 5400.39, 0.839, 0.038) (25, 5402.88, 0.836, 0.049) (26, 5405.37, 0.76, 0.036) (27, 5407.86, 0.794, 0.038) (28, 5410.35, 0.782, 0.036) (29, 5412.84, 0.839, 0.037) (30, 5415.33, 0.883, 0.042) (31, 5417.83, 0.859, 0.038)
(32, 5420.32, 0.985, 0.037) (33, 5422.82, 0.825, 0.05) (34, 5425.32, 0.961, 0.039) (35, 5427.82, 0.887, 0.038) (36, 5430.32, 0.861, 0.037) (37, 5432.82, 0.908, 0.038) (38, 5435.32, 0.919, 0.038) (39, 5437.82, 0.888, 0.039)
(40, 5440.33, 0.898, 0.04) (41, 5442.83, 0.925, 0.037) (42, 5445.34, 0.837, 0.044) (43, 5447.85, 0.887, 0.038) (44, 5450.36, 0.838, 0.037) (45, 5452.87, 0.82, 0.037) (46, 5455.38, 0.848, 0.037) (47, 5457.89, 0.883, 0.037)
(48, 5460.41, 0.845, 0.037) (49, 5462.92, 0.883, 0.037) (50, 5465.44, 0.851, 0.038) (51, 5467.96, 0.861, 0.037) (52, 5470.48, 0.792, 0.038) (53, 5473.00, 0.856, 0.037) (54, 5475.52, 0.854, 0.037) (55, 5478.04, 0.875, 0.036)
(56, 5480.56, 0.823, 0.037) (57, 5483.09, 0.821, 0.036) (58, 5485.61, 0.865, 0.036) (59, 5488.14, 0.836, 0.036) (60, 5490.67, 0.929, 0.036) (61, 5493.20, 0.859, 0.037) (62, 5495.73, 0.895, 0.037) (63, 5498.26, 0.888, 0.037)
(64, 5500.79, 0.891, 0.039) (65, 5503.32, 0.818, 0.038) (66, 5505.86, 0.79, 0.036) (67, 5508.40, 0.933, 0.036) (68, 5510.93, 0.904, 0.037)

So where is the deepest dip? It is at 5392.93 angstrom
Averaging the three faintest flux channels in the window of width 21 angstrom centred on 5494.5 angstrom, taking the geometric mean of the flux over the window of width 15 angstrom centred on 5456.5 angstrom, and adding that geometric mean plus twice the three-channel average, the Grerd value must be 2.53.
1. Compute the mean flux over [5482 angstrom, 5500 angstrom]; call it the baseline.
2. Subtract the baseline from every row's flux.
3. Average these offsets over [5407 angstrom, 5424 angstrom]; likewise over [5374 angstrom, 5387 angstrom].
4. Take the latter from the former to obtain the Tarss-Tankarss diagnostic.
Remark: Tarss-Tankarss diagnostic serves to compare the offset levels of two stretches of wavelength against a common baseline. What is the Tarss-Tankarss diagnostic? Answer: -0.07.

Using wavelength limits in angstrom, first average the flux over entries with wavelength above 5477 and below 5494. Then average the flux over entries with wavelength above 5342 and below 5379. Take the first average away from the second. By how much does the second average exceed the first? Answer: 0.031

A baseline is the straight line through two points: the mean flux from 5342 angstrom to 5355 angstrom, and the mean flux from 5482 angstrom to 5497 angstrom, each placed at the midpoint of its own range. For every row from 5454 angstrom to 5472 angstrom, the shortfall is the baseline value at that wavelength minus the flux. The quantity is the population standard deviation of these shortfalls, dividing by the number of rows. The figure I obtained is 0.028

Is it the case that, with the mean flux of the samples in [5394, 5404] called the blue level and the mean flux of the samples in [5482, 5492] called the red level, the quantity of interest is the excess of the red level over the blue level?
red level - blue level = 0.05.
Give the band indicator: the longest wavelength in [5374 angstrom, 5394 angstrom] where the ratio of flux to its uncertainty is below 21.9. 5392.93 angstrom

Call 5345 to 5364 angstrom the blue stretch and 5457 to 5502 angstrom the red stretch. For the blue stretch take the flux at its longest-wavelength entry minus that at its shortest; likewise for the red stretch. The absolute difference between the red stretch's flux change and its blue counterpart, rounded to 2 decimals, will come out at 0.11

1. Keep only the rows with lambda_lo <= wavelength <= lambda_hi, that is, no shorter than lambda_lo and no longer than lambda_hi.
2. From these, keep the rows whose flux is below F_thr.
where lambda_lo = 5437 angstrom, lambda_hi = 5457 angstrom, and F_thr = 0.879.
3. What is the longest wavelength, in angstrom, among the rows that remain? 5455.38 angstrom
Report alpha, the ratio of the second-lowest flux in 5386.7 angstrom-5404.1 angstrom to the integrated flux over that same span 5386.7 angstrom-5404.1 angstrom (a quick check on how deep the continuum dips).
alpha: 0.0560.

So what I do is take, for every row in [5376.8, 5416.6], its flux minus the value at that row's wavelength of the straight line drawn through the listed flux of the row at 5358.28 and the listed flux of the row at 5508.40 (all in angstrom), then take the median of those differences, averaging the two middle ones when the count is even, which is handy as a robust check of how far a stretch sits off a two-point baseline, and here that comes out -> -0.099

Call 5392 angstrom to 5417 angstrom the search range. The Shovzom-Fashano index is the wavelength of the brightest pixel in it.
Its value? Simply 5415.33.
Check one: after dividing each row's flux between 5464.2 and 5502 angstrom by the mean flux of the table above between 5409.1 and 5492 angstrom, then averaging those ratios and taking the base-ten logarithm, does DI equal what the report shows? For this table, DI -0.004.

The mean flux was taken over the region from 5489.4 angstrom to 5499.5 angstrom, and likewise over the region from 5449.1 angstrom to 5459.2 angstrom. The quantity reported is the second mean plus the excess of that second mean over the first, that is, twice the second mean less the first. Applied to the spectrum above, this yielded 0.80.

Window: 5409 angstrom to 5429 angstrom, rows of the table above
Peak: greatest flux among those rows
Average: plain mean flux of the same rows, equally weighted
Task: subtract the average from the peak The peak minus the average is 0.11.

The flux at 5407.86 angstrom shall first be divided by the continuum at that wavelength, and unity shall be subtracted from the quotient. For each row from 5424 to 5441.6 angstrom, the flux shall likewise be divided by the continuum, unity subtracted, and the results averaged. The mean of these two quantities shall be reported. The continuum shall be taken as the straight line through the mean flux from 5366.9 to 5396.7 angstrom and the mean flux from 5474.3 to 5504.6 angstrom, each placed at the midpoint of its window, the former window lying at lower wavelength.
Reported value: -0.024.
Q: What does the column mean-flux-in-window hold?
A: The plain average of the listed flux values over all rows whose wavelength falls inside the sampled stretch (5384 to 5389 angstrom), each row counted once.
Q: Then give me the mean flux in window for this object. 0.90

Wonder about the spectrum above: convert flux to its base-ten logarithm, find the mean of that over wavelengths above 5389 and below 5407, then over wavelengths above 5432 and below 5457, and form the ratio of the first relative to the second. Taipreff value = 1.6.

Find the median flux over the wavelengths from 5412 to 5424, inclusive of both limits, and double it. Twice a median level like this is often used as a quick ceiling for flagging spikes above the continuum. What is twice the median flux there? 1.72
